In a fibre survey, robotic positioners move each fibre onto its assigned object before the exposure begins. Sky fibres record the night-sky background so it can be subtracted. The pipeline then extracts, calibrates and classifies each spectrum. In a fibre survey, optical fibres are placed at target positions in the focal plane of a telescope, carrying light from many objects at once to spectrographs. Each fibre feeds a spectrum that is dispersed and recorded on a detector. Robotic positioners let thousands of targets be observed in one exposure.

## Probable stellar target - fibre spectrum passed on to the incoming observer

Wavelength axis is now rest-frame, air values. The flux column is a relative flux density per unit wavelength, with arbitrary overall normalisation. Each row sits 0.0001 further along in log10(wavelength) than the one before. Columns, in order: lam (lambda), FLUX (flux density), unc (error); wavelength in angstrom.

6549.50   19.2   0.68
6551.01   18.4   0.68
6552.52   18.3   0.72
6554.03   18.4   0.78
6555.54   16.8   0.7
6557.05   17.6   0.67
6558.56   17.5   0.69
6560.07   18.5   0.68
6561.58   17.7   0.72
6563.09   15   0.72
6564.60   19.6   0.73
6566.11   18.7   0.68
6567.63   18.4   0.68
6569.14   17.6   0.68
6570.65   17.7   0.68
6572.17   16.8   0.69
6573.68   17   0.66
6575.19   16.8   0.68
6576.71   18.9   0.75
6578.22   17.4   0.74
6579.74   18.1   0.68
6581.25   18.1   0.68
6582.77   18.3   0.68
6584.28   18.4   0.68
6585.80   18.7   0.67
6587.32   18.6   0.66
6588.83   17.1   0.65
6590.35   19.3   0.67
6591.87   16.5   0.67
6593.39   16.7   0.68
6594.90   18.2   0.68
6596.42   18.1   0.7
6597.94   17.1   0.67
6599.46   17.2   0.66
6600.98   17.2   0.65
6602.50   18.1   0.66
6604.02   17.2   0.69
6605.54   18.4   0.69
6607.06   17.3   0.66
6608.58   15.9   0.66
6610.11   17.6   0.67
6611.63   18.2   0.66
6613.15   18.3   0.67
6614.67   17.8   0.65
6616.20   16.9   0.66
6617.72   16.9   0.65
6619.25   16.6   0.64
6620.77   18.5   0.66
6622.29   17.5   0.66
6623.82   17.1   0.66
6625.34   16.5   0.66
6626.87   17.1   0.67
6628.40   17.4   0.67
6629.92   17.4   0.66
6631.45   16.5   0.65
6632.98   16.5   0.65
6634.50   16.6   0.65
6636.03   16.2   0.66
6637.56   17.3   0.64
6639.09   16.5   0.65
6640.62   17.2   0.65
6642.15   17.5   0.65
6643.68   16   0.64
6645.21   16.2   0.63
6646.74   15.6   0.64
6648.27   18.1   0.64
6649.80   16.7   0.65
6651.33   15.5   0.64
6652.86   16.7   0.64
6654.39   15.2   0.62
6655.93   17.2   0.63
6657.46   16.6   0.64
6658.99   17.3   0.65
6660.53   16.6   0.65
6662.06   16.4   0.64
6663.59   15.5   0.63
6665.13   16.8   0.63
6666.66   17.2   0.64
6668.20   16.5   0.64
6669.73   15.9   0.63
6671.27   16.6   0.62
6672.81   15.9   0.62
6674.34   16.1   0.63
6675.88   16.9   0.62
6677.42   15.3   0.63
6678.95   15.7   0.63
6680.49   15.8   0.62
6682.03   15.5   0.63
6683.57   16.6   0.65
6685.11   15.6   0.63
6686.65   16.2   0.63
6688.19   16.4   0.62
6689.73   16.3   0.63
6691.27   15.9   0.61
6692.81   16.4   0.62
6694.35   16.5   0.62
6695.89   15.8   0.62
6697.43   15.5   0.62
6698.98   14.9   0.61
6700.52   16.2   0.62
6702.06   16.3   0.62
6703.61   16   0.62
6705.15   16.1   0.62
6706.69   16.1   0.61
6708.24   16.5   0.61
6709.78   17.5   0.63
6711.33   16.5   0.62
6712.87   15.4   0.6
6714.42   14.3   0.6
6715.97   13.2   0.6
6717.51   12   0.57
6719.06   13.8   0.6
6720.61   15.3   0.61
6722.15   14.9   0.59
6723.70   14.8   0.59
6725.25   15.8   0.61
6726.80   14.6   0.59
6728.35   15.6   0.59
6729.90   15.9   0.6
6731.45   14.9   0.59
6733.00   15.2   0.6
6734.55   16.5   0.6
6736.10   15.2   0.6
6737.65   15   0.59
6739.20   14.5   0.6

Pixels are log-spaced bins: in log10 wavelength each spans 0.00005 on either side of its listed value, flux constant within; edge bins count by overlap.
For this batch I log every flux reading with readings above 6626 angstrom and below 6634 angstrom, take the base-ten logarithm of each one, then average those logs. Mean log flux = 1.23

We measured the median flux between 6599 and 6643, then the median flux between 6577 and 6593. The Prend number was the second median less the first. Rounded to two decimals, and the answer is 1.00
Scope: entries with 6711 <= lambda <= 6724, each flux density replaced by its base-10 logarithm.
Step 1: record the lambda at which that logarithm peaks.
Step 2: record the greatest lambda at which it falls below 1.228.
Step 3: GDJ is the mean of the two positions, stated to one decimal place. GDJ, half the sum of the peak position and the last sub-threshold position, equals 6717.5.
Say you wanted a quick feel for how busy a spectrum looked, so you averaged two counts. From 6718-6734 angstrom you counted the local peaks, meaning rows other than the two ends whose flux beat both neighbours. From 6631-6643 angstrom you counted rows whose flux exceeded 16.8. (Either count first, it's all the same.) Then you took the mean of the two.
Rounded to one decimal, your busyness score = 3.0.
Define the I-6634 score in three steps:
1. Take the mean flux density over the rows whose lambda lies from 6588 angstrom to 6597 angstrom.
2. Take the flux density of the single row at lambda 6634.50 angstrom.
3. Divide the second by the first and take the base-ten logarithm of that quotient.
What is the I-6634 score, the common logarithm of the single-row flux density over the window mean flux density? -0.027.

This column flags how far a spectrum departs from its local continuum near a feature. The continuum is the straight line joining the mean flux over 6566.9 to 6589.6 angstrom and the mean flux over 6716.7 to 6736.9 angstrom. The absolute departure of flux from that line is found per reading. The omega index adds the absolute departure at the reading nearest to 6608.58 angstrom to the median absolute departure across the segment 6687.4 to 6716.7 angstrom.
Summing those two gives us 2.1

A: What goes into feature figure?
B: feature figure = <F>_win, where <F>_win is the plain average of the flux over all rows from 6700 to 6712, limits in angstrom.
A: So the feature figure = 16.4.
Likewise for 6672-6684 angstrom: 16.0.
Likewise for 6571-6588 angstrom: 17.9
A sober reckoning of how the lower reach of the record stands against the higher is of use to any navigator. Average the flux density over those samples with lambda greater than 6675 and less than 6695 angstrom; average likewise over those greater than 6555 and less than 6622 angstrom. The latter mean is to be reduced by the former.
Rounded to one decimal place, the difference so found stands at 1.6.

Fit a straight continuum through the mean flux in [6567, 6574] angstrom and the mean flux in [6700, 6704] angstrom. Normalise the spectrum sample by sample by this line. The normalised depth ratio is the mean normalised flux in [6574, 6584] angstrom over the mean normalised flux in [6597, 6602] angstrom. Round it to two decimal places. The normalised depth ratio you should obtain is 1.03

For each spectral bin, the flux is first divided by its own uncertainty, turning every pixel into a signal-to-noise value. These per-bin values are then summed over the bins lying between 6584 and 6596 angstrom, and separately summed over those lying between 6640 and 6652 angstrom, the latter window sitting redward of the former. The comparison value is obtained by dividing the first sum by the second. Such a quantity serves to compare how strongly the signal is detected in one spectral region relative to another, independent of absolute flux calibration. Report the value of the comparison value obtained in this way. 1.04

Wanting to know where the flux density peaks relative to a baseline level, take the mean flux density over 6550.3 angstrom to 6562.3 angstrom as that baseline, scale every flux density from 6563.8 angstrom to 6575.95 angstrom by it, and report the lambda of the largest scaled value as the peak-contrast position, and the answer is 6564.60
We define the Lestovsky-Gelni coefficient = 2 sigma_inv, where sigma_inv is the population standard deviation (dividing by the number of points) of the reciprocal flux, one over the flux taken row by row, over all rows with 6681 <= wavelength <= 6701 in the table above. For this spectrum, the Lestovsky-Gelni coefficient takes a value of 0.0039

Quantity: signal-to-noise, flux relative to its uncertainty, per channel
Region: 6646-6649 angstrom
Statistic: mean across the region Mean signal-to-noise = 26.3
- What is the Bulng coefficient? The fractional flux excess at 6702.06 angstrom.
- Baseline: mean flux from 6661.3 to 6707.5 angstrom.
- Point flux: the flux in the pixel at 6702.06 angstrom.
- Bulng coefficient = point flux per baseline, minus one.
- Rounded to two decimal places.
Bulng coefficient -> 0.01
